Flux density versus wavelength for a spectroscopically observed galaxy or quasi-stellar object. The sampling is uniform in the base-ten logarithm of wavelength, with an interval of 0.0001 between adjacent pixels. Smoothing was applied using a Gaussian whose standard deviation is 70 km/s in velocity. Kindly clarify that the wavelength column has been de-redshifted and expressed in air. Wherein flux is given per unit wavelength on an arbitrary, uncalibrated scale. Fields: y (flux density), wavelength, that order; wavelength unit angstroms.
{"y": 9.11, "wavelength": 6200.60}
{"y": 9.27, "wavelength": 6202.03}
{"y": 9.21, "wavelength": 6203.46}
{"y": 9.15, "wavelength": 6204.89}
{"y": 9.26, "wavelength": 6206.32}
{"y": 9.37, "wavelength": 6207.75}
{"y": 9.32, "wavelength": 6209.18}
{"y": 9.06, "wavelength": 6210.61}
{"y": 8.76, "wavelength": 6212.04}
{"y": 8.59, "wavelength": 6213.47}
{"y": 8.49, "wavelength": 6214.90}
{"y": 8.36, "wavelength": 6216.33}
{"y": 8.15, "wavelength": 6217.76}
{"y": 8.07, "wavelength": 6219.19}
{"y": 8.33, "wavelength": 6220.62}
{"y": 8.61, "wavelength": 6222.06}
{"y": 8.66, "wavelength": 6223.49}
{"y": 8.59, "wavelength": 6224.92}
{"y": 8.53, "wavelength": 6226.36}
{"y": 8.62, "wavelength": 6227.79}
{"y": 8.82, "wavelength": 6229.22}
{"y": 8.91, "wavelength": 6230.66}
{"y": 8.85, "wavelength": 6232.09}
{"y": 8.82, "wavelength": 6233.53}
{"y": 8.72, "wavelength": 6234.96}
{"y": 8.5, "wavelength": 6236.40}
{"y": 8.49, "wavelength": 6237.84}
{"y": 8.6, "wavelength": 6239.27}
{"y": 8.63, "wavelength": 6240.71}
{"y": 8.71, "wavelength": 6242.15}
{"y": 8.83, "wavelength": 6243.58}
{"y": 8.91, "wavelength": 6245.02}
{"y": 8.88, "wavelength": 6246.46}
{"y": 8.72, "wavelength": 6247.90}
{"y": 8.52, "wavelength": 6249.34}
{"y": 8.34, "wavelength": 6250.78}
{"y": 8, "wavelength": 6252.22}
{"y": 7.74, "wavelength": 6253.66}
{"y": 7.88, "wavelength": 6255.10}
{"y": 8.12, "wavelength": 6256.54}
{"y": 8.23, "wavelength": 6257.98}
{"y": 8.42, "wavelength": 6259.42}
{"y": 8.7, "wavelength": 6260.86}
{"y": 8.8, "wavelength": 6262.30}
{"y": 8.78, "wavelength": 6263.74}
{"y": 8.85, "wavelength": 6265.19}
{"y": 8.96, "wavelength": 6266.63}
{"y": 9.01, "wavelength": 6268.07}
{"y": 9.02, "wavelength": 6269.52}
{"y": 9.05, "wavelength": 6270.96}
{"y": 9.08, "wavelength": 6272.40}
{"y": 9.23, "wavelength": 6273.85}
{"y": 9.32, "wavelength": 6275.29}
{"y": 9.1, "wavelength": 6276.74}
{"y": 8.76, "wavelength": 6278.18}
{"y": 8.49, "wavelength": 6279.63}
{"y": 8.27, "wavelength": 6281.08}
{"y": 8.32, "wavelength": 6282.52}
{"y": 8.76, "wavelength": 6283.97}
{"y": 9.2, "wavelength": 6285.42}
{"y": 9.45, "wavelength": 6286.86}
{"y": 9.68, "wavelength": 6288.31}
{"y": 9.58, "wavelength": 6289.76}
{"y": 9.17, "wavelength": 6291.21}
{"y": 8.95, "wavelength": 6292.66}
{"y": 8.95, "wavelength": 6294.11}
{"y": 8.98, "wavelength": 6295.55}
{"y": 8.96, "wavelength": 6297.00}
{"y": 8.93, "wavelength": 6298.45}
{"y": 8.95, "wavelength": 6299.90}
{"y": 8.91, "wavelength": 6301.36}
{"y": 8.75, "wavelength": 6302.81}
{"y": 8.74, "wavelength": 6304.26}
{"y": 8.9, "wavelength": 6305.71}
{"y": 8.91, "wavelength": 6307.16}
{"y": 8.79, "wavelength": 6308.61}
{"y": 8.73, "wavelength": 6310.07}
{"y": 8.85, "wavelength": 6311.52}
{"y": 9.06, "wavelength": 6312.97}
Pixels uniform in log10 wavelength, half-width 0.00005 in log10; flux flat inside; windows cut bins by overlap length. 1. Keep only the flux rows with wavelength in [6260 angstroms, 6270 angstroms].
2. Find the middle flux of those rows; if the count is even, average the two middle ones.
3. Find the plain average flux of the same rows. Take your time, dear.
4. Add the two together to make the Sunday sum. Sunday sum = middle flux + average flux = 17.7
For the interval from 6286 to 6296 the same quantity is 18.4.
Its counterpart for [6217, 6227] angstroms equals 16.9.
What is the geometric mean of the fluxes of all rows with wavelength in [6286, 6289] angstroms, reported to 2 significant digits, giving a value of 9.6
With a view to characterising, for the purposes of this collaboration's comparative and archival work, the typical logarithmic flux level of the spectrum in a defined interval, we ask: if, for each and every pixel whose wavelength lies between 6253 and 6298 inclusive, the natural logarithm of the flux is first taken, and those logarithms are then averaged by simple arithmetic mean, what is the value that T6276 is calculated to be 2.18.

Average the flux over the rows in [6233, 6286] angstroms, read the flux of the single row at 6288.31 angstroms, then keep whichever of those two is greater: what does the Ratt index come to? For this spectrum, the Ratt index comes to 9.68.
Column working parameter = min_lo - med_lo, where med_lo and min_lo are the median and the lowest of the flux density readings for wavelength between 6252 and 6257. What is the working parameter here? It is -0.20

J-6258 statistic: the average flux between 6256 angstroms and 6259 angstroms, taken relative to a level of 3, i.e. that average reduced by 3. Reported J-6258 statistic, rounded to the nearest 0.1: 5.2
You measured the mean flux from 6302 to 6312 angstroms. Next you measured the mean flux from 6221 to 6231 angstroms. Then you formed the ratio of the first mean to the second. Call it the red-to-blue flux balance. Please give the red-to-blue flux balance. 1.02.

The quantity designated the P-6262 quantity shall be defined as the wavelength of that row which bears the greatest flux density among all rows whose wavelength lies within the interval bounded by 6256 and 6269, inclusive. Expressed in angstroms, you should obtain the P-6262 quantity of 6268.07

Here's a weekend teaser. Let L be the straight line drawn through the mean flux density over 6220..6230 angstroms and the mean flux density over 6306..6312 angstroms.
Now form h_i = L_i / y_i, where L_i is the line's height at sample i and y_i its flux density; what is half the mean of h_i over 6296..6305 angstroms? 0.496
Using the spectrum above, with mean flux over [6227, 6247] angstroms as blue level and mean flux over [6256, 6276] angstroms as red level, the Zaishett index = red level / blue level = 1.01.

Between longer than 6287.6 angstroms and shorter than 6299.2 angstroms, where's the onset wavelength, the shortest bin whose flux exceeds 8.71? 6288.31 angstroms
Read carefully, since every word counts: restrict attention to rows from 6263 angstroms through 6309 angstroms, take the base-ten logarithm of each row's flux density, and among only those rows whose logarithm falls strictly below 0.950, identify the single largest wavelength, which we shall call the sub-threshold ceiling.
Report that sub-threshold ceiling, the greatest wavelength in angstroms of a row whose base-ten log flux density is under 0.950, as 6308.61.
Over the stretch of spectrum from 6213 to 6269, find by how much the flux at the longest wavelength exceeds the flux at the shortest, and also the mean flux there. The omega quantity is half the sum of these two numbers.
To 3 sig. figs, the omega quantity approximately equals 4.49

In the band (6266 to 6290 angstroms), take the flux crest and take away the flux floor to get 1.4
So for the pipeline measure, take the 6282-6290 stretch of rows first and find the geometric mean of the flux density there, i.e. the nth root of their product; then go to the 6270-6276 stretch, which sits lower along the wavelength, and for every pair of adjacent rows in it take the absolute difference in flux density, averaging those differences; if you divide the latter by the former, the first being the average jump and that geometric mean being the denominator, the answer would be 0.010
